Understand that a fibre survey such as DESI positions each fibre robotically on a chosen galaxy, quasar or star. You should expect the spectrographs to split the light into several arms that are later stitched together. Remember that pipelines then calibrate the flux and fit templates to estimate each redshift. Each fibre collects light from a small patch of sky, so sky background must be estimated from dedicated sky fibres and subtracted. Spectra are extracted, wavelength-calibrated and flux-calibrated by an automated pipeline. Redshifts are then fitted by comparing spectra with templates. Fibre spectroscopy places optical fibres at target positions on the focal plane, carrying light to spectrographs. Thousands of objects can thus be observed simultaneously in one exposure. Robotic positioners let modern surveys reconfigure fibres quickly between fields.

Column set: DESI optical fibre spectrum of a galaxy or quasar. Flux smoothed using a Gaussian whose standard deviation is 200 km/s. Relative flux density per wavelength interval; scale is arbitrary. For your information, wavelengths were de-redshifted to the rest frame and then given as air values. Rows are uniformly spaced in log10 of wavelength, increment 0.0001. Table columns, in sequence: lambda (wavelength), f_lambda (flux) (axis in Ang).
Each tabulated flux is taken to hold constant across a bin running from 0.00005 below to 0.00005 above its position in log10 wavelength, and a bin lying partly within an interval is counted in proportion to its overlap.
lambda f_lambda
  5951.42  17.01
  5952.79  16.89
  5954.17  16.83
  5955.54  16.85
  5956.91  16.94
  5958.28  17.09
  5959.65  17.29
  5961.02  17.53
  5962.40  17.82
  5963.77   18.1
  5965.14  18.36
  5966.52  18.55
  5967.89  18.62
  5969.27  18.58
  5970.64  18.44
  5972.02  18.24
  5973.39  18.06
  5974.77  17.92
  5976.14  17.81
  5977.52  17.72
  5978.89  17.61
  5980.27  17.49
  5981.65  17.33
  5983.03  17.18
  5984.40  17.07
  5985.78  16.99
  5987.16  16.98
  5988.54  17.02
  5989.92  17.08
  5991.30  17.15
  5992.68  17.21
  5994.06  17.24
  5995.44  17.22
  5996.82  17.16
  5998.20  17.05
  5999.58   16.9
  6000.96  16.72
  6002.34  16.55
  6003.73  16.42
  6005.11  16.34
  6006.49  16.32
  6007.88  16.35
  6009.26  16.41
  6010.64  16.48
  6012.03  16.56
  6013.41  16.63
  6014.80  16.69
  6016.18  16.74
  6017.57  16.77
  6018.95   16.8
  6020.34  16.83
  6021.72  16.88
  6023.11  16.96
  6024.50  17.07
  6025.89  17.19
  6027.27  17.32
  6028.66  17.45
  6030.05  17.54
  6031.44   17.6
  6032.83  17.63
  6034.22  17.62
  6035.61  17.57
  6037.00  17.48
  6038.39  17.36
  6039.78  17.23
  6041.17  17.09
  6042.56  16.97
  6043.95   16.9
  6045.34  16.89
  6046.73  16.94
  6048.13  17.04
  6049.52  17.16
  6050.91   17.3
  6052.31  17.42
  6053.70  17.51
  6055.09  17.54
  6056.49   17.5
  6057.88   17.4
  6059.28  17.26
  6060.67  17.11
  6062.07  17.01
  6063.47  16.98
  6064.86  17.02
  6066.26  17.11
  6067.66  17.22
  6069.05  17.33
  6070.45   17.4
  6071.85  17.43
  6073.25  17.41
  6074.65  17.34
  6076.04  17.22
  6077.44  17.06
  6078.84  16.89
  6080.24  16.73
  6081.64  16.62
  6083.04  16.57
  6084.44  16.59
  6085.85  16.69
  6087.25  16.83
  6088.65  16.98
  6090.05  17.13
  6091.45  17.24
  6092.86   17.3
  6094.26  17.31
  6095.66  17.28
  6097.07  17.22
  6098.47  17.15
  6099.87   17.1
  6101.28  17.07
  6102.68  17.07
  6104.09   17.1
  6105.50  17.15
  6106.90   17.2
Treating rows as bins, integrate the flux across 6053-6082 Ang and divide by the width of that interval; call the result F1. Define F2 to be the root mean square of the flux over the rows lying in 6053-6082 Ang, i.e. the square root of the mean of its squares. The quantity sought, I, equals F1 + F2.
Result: 34.4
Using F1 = 17.2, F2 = 17.2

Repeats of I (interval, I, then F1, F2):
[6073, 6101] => 34.1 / 17.0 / 17.0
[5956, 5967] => 35.4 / 17.7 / 17.7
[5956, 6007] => 34.8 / 17.4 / 17.4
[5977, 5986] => 34.7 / 17.4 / 17.3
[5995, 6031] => 33.6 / 16.8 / 16.8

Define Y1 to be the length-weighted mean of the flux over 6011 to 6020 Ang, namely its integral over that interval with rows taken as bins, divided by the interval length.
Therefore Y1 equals 16.7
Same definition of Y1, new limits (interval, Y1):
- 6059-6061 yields 17.2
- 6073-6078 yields 17.3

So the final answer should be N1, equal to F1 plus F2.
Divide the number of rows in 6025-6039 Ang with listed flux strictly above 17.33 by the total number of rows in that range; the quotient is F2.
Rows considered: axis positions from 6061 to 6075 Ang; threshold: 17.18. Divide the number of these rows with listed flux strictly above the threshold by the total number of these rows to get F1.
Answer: 1.4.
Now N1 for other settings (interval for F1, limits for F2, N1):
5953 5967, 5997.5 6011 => 0.6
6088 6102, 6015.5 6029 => 0.6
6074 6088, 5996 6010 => 0.2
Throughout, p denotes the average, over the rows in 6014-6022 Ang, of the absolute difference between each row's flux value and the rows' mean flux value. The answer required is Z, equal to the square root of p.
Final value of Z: 0.227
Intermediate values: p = 0.052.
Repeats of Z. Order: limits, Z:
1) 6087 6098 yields 0.369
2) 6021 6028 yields 0.370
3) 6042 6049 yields 0.214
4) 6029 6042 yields 0.393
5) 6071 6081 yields 0.473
